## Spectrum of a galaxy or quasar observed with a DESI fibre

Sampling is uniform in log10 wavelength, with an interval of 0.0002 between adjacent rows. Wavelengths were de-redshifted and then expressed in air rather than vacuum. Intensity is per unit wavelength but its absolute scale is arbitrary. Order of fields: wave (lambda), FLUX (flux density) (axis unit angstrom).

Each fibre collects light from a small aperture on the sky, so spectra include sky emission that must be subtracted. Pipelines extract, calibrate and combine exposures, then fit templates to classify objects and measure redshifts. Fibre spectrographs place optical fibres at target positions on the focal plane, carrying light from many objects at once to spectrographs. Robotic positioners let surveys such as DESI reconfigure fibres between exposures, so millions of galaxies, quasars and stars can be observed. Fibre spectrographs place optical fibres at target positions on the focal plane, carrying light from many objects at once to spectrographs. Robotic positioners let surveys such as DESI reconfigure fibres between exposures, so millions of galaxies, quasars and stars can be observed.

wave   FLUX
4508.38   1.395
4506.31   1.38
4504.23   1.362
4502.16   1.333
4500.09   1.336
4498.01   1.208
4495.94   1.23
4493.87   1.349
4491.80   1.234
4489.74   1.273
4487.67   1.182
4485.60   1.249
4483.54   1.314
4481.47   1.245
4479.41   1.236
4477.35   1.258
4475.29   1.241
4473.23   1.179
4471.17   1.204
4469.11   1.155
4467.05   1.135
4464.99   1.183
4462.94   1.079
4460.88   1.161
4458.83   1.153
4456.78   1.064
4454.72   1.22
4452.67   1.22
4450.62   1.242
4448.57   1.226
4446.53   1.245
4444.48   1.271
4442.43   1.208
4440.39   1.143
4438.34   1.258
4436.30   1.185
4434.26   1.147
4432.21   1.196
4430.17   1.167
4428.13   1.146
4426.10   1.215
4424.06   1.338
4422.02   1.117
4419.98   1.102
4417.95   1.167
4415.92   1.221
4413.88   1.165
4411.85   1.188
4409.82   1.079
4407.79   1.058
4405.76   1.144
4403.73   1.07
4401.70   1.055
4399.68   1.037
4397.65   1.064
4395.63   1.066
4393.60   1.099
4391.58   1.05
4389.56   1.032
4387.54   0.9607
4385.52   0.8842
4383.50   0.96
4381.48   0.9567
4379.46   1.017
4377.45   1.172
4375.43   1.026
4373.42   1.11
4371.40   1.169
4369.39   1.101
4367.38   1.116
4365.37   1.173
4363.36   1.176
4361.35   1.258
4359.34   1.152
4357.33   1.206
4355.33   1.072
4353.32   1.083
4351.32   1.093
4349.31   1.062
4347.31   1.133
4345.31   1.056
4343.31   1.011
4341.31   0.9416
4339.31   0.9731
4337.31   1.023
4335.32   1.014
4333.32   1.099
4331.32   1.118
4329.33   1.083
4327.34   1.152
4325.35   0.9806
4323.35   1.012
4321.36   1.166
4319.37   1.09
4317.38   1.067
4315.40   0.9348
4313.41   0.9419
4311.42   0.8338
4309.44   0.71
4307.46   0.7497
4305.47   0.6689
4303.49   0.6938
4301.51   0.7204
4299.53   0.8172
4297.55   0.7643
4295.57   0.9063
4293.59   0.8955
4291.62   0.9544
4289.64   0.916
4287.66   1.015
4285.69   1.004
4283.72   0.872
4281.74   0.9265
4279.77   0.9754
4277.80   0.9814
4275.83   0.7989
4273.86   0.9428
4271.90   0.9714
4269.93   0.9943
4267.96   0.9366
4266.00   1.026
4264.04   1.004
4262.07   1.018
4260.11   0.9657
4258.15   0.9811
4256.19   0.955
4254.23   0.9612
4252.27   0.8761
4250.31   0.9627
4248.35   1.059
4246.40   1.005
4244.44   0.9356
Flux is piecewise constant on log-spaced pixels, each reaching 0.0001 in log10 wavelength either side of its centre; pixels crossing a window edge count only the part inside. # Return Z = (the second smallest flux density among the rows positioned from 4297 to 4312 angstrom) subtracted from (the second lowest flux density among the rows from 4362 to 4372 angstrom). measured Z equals 0.4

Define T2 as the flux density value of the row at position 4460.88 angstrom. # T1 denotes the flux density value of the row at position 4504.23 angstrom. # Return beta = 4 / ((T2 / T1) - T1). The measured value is -8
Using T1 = 1.362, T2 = 1.161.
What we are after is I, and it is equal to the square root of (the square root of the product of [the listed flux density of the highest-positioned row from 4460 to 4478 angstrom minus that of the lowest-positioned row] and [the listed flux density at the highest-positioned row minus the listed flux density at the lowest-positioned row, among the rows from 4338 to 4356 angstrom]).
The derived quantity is 0.31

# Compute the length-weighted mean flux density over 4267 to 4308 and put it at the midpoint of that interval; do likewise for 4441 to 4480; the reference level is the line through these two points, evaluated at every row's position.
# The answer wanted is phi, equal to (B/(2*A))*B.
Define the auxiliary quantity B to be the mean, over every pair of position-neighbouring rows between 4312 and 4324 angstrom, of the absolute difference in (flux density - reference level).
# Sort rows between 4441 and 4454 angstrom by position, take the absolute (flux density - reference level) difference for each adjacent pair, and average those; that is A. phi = 0.101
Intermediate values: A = 0.030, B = 0.078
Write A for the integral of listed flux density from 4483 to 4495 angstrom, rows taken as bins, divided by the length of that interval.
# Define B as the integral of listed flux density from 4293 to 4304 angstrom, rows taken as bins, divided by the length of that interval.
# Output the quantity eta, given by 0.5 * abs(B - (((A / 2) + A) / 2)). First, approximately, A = 1.27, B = 0.80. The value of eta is 0.07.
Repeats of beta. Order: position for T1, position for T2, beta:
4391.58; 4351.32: -442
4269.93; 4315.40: -74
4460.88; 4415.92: -37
